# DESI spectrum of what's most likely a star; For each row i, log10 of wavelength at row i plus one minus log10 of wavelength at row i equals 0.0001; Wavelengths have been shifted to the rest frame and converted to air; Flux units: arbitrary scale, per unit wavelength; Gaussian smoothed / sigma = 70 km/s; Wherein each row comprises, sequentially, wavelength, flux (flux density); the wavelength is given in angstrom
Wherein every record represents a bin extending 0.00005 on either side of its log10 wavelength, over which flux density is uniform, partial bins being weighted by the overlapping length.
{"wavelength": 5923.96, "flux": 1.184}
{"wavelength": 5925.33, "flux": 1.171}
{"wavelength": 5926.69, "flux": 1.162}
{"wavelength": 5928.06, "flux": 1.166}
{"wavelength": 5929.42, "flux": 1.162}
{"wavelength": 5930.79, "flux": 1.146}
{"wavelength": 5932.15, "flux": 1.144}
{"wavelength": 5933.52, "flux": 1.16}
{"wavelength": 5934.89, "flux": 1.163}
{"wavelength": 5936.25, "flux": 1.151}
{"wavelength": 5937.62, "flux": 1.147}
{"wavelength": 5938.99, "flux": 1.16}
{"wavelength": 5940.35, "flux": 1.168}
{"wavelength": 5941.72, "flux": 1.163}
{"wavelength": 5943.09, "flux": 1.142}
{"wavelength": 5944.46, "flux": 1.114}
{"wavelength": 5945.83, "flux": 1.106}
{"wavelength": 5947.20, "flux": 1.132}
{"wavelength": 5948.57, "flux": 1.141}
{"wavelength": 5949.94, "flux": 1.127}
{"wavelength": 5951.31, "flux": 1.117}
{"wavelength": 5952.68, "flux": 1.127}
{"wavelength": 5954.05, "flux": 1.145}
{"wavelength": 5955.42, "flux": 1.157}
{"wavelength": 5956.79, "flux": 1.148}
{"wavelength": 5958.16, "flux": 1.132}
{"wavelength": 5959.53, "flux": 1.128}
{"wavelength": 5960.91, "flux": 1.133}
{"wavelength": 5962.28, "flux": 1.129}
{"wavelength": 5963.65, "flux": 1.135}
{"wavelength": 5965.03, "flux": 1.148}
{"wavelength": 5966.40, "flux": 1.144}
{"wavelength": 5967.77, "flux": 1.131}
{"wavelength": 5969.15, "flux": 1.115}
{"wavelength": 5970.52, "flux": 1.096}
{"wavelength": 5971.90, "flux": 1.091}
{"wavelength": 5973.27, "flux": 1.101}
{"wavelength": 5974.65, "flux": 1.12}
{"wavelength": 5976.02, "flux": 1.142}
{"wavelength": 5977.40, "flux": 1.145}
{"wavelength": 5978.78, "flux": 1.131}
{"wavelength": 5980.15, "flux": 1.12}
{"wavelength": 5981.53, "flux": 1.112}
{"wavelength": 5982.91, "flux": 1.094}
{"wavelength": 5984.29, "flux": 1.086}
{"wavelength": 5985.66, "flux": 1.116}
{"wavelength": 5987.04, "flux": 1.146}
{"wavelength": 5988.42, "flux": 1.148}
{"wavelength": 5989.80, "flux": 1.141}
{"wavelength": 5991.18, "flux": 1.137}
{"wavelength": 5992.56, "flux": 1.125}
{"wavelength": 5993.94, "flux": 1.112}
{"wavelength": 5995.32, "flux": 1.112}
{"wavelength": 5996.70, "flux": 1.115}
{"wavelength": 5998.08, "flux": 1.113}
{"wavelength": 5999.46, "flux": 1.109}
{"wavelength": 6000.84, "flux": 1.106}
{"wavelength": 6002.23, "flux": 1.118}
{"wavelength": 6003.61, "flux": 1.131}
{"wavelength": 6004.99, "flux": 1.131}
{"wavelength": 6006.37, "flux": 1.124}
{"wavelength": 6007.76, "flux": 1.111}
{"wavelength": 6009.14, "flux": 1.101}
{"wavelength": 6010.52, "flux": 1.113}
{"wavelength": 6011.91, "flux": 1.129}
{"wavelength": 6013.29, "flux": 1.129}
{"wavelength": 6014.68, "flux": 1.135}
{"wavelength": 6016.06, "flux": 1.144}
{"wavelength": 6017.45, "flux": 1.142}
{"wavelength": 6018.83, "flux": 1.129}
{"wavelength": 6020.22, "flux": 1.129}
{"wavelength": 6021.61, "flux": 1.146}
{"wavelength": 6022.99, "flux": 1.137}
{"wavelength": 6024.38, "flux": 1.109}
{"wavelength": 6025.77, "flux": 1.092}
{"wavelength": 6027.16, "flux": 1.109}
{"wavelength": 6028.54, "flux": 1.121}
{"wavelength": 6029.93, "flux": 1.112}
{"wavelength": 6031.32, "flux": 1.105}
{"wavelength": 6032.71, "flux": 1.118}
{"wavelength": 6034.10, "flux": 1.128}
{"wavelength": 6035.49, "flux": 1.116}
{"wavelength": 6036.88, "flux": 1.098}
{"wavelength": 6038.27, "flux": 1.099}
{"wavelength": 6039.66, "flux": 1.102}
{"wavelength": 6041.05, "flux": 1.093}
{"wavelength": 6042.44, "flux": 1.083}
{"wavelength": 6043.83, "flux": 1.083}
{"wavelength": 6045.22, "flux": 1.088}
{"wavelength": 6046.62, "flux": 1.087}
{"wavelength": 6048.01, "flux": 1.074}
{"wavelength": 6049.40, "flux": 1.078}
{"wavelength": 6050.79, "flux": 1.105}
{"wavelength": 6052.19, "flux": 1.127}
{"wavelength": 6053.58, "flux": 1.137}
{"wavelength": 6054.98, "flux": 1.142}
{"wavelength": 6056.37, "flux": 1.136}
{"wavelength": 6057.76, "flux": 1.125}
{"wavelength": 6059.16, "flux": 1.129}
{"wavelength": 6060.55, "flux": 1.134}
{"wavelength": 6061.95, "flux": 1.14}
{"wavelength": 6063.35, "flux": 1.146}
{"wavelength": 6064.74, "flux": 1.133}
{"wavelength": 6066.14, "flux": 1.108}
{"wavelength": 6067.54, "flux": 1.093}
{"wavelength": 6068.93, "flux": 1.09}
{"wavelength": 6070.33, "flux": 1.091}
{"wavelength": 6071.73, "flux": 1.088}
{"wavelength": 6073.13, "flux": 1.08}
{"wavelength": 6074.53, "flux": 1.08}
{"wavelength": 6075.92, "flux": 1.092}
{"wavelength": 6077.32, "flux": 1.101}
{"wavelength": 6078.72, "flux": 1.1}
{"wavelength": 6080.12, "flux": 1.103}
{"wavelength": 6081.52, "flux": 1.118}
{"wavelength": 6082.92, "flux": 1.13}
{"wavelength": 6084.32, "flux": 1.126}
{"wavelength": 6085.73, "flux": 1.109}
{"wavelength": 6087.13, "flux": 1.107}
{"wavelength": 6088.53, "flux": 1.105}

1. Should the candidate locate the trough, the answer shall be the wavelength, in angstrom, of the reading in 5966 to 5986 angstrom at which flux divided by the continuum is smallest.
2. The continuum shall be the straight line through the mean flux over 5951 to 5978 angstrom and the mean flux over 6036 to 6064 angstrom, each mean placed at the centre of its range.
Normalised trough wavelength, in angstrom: 5984.29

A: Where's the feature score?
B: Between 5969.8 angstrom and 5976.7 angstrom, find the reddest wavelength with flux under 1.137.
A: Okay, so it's 5974.65 angstrom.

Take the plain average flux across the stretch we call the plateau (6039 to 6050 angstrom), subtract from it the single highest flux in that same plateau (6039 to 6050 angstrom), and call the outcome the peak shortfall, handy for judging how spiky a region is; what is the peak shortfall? -0.016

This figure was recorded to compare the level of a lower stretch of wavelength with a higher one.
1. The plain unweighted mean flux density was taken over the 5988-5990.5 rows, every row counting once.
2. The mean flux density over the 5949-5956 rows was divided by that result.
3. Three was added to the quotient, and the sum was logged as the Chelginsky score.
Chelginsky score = 3.99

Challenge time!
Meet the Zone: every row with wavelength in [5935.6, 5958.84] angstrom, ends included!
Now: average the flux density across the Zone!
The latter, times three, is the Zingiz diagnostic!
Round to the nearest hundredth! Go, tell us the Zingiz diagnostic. 3.42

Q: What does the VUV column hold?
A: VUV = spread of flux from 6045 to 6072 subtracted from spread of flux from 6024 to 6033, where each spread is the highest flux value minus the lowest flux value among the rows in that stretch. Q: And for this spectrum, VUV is -0.043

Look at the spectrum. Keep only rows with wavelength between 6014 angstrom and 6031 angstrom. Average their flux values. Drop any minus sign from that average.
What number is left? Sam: 1.13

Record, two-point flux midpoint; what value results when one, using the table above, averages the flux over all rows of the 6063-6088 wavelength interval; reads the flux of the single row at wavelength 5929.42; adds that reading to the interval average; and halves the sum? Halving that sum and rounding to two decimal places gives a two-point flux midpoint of 1.13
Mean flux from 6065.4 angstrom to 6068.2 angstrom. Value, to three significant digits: 1.10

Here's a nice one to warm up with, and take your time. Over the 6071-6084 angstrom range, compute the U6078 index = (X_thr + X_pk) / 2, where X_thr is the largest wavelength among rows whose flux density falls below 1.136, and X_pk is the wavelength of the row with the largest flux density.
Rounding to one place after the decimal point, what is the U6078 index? 6082.9 angstrom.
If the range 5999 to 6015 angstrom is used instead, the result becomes 6014.7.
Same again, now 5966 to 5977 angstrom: 5970.5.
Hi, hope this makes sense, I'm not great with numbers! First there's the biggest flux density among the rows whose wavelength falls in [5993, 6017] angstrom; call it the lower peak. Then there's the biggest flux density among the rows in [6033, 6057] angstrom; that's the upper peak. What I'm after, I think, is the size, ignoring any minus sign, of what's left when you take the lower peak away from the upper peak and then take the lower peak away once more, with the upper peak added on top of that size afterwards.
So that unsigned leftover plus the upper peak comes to 2.29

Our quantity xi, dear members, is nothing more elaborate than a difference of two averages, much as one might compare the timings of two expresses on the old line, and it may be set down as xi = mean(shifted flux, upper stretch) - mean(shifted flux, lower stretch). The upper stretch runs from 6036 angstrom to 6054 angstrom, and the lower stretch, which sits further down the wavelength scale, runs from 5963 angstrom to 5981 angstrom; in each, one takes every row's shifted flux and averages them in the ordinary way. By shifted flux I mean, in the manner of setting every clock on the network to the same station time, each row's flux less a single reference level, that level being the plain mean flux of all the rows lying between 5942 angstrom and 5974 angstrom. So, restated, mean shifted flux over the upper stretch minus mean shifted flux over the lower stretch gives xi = -0.028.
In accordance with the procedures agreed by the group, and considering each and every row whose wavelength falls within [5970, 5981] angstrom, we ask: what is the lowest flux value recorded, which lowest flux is 1.091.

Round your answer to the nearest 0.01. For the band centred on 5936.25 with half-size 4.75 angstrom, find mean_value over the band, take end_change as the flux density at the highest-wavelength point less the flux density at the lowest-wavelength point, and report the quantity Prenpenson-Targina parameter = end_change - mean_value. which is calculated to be -1.13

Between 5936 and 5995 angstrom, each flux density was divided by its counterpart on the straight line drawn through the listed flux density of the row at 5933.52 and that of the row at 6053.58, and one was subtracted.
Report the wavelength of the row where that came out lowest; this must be 5984.29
